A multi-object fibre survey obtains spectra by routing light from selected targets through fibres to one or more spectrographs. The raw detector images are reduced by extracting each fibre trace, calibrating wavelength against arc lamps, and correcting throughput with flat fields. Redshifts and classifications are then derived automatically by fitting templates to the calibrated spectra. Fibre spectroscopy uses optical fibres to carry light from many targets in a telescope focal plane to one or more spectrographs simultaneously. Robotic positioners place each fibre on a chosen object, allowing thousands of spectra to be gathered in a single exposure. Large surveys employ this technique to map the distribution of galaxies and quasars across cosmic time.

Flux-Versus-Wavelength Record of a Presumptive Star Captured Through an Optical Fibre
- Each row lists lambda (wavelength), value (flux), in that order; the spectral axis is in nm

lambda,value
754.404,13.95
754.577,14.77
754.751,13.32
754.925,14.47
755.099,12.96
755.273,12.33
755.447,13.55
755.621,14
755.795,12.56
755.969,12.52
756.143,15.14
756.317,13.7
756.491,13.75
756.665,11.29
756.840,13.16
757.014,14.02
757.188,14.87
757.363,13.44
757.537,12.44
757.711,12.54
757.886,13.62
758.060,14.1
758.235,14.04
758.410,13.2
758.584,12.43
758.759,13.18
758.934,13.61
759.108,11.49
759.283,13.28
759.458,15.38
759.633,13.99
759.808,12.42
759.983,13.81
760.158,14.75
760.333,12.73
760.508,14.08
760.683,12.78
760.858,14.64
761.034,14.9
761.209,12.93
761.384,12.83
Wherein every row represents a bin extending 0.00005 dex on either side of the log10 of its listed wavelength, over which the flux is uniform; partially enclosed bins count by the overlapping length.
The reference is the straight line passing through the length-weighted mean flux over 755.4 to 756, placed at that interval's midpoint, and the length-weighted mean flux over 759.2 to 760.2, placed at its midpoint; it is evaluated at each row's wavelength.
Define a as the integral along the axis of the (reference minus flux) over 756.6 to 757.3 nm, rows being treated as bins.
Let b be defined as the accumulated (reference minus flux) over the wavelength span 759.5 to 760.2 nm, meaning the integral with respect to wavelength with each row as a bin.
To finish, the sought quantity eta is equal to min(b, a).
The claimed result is 0.01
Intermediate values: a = 0.0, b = 0.10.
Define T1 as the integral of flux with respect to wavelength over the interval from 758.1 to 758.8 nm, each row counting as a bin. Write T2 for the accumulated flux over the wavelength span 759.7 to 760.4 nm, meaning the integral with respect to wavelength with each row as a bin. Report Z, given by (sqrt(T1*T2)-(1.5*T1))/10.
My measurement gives -0.457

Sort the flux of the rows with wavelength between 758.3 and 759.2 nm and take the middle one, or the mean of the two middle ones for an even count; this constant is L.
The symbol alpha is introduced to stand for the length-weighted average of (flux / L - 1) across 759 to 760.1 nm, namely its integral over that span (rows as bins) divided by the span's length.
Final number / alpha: 0.019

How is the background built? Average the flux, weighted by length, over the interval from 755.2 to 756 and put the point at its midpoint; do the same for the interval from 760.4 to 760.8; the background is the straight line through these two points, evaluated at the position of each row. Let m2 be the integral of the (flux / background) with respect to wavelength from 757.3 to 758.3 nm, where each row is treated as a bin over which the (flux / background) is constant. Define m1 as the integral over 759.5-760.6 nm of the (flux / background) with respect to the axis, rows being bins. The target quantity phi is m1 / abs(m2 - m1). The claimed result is 10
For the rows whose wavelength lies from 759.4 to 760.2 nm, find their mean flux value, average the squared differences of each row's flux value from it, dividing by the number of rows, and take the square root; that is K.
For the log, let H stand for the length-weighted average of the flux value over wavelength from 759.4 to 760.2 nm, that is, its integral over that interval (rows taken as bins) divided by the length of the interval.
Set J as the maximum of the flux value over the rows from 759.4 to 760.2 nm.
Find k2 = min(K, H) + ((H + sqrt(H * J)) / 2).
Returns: 15.3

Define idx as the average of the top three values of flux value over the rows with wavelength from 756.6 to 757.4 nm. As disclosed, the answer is 14.1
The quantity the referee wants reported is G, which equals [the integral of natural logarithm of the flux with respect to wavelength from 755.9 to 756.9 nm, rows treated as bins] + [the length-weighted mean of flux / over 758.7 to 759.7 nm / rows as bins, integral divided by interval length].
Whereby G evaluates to 16.1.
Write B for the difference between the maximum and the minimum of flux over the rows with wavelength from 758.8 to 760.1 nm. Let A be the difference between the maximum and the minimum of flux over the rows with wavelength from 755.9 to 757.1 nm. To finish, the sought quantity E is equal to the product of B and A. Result 15.0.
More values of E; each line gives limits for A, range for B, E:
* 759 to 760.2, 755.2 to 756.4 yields 10.9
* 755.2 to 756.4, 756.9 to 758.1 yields 6.8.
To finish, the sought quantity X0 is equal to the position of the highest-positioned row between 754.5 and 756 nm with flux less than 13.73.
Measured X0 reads 755.969 nm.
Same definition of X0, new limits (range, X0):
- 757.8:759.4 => 759.283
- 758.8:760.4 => 760.333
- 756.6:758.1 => 757.886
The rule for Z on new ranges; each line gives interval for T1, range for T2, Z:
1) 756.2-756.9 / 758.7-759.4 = -0.459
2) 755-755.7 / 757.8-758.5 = -0.444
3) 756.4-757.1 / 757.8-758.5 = -0.433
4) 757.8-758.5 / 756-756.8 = -0.428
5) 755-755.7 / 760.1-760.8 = -0.450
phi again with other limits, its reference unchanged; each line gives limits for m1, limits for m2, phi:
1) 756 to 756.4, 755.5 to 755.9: 17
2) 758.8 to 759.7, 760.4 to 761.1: 5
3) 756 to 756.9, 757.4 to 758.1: 4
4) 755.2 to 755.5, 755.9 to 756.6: 1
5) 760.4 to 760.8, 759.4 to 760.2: 1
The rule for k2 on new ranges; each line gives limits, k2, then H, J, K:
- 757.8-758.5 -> 14.2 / 13.7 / 14.1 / 0.4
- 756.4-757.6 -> 14.8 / 13.3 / 14.87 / 1.1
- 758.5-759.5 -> 14.9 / 13.1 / 15.38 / 1.2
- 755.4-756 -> 14.0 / 13.2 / 14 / 0.6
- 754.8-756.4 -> 14.8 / 13.5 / 15.14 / 0.9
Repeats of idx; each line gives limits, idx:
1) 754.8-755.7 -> 14.0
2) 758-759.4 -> 13.9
